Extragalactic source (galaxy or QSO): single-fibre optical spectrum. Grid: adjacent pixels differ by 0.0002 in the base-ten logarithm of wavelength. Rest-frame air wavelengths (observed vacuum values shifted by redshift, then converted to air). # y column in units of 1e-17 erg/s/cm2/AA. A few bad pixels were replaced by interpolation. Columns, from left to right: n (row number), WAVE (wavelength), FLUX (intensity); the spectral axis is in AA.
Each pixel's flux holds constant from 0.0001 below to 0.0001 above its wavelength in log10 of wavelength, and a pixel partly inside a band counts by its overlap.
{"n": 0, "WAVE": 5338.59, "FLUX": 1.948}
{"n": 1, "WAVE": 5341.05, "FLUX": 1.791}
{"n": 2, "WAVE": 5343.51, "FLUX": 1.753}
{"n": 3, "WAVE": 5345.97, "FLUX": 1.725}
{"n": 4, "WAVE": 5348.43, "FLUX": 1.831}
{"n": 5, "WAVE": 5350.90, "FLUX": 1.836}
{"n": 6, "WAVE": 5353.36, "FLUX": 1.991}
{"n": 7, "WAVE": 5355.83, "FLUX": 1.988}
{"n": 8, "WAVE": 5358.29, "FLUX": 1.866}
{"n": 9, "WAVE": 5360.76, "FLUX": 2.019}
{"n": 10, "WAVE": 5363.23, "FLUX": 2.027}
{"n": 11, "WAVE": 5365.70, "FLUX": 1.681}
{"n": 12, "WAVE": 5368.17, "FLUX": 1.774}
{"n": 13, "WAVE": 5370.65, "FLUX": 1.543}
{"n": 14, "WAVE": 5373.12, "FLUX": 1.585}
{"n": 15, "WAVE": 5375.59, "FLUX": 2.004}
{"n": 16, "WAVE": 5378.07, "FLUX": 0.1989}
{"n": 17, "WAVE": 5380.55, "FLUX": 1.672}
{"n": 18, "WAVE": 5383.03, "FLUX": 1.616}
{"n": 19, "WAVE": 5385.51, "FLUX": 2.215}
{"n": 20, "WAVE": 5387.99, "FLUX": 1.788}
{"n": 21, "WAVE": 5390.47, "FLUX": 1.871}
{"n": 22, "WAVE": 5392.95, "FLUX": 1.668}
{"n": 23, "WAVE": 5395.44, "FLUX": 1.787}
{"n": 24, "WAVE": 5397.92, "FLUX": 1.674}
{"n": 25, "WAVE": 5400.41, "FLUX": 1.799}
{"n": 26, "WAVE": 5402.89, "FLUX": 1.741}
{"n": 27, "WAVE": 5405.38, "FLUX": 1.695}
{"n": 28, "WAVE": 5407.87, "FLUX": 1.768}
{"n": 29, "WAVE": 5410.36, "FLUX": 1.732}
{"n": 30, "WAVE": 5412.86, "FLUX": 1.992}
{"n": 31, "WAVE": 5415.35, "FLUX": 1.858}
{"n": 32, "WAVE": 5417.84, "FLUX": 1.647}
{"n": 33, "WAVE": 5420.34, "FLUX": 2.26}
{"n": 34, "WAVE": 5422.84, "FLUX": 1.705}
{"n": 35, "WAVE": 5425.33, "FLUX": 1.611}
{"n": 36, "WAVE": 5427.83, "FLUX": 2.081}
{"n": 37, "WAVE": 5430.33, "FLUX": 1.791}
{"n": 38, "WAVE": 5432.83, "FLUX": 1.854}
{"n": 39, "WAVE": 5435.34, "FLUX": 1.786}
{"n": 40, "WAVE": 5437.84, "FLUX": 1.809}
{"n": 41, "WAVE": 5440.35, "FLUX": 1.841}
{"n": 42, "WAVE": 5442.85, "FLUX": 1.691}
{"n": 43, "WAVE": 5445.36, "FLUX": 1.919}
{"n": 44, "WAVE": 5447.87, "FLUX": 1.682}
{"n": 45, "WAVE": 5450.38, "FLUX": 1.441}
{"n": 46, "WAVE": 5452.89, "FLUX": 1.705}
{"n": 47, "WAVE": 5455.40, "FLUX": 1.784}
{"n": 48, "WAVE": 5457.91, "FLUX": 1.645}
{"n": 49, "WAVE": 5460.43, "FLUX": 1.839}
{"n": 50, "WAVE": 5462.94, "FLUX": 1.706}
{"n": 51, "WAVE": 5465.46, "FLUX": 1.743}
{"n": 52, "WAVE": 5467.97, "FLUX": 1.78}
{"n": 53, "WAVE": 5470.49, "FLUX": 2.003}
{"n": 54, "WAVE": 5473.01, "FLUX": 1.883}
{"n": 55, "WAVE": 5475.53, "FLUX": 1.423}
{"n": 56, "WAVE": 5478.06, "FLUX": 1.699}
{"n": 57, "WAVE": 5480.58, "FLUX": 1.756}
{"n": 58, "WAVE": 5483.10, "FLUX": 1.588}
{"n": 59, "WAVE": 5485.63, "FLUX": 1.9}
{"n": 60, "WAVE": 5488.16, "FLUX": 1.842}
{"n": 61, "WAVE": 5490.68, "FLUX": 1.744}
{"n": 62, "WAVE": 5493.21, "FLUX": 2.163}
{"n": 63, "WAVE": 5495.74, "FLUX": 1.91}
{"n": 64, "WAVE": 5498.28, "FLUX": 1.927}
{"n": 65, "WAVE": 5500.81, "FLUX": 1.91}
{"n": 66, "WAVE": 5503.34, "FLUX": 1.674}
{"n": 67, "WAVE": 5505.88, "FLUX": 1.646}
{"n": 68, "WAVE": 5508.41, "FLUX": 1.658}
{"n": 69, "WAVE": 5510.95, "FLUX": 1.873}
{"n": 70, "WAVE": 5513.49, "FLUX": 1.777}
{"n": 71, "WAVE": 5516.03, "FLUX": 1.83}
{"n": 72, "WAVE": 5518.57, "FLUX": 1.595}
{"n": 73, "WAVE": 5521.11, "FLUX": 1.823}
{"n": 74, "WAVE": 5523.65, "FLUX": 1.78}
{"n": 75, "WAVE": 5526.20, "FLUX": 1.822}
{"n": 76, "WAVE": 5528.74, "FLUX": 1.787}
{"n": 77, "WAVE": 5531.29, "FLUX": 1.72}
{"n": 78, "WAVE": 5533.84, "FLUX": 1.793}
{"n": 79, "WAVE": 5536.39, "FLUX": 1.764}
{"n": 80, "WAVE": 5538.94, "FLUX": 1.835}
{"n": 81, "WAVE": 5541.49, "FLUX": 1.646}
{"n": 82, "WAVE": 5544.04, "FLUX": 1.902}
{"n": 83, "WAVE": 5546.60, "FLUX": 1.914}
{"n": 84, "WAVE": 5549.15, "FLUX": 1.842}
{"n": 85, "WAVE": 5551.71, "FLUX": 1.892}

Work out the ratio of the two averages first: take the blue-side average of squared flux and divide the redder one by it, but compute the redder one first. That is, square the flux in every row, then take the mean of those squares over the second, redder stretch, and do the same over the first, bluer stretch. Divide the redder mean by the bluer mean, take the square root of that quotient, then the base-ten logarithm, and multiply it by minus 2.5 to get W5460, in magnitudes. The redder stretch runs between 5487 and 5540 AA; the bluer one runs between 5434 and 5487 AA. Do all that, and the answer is -0.035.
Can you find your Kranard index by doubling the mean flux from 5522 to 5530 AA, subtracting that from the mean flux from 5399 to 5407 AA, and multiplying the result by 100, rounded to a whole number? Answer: -185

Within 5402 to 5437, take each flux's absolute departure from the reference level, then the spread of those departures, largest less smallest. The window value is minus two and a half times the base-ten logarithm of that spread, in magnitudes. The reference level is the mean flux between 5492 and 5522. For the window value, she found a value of 0.94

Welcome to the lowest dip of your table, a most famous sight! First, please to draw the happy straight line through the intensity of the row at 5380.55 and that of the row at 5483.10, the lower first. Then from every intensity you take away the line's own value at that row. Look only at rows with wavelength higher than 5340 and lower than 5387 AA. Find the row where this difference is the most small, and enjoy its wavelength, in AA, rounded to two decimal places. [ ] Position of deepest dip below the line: 5378.07 AA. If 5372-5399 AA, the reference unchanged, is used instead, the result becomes 5378.07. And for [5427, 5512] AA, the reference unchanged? 5450.38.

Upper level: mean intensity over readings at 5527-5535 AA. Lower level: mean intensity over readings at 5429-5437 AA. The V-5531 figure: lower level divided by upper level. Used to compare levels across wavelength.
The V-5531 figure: 1.02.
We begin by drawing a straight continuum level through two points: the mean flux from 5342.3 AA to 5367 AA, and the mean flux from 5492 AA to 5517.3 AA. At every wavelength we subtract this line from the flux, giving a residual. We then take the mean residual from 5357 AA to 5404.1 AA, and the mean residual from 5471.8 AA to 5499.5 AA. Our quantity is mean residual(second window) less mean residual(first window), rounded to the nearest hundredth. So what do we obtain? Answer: 0.12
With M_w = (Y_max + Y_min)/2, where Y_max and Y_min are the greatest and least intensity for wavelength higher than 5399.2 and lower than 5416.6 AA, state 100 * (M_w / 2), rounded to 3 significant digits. 92.2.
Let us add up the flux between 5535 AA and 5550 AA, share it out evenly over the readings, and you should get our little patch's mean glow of 1.82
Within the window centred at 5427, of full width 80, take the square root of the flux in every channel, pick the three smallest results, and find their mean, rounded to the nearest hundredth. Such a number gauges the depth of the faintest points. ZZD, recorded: 1.25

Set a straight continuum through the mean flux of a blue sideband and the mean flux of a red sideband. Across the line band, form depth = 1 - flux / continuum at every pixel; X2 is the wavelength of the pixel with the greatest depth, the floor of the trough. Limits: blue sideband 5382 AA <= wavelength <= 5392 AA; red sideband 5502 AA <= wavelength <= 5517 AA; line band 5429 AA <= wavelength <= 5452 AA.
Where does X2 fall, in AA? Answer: 5450.38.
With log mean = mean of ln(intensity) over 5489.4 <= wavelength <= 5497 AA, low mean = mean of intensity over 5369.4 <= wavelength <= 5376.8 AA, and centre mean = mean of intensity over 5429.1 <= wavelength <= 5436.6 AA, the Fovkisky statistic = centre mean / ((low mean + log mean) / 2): 1.53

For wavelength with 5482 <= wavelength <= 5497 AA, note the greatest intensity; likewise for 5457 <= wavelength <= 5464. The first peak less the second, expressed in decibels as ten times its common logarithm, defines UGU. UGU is -5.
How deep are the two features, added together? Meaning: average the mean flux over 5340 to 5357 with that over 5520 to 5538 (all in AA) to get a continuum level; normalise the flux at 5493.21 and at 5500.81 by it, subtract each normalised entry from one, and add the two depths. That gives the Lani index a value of -0.24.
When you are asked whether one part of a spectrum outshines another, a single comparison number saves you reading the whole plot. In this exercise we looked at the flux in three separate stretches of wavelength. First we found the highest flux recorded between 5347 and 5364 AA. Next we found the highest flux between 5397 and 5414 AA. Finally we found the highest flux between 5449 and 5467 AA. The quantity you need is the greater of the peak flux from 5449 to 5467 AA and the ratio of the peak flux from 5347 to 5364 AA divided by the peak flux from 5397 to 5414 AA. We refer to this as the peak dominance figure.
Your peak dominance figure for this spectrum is 1.84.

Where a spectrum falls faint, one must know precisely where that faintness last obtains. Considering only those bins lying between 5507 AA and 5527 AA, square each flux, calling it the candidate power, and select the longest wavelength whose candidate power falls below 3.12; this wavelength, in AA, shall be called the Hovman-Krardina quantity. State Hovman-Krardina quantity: 5518.57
